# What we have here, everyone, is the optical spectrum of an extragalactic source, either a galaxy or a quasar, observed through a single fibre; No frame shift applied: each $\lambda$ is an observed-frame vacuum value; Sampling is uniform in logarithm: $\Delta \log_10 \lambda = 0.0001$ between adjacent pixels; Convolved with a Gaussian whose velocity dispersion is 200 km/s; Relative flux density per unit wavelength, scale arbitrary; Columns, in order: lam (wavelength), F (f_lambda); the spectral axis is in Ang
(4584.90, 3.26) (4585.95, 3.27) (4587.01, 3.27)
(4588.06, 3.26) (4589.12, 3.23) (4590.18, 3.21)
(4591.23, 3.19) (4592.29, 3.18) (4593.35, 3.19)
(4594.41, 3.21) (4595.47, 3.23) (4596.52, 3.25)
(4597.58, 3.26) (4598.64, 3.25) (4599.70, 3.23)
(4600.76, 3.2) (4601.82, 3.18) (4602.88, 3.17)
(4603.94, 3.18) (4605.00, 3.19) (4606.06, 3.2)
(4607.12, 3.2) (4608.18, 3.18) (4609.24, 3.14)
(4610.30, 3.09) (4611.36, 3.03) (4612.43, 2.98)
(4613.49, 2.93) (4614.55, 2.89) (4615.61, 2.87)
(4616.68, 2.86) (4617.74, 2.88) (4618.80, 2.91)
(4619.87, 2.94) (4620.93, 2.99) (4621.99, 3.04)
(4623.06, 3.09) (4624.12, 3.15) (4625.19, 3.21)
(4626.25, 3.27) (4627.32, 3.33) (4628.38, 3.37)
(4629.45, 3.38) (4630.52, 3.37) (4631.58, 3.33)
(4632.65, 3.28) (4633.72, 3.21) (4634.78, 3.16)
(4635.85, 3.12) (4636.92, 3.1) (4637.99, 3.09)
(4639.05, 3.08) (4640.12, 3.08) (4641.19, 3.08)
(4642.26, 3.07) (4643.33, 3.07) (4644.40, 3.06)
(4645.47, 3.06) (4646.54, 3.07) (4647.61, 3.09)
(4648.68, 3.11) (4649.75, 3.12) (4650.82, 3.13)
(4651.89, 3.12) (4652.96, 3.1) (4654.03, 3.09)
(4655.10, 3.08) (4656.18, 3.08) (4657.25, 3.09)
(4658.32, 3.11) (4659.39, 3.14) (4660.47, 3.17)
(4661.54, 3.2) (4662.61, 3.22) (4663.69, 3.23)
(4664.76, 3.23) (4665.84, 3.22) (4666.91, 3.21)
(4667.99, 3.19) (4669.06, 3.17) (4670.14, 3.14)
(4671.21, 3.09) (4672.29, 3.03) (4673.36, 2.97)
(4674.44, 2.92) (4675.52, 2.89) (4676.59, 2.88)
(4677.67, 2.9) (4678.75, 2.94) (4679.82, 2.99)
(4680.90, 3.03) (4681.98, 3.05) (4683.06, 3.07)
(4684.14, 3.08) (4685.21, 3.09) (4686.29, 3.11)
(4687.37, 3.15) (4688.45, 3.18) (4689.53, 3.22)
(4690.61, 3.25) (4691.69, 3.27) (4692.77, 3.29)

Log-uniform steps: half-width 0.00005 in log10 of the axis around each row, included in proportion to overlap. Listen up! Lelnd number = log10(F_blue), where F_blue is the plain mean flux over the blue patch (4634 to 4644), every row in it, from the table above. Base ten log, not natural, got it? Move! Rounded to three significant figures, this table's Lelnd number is 0.491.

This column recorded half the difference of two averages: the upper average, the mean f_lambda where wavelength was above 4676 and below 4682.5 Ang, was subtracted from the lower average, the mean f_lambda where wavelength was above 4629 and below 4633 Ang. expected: 0.19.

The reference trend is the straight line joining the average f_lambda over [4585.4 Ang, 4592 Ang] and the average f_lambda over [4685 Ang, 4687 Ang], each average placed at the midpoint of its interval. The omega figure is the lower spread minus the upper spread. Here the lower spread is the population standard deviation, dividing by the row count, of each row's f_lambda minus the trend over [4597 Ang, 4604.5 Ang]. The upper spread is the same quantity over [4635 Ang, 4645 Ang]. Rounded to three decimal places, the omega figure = 0.018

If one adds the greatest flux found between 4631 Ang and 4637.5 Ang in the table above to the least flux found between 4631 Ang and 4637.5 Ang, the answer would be 6.4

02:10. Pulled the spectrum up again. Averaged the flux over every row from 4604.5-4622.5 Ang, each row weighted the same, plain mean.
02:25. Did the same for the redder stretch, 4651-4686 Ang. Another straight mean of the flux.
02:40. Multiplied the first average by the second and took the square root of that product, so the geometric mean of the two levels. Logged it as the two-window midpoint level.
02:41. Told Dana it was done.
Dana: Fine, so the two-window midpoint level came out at 3.05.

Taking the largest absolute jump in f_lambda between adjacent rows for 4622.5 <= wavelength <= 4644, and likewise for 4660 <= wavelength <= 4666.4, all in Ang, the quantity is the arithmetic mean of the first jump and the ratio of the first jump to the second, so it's 1.2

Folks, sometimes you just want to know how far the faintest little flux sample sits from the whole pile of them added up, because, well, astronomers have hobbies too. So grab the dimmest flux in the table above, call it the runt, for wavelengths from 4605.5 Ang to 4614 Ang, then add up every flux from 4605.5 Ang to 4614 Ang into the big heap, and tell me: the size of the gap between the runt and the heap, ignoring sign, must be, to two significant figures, 22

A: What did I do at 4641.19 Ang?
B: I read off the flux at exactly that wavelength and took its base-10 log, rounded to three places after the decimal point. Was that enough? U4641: 0.489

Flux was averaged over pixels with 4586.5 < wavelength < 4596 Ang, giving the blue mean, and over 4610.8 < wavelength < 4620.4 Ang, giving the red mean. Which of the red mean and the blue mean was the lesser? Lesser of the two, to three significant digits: 2.92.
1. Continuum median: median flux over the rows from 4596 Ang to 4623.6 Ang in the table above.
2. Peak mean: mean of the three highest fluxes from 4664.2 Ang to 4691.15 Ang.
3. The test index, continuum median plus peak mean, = 6.35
